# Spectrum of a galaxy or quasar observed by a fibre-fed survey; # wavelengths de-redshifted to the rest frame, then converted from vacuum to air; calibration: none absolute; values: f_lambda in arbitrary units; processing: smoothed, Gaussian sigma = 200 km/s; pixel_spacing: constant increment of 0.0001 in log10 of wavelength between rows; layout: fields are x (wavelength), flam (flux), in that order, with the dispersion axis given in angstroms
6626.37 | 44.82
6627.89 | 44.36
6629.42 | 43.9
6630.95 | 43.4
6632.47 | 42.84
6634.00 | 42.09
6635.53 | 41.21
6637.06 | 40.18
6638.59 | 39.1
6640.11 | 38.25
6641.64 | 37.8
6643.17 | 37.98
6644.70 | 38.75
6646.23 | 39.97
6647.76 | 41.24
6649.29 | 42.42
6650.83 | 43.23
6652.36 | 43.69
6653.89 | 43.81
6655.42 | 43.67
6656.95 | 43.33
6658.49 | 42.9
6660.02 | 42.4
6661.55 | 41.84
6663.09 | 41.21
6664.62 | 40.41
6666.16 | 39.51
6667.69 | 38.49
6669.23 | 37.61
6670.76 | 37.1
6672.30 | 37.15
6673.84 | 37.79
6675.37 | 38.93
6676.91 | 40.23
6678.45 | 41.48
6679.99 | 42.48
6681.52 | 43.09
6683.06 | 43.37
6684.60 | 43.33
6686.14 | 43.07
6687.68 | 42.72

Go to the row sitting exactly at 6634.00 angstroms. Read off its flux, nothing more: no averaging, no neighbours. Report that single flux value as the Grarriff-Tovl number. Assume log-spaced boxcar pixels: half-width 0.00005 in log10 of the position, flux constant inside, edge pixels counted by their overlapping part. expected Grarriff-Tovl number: 42.09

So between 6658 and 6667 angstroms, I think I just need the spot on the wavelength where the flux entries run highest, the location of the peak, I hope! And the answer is 6658.49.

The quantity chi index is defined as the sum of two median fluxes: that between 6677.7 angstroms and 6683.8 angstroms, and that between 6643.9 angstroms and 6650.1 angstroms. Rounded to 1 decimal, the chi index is 83.4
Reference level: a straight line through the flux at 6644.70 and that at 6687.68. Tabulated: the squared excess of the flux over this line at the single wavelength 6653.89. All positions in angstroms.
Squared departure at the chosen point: 18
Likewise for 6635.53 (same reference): 11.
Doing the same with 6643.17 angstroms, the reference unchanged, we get 0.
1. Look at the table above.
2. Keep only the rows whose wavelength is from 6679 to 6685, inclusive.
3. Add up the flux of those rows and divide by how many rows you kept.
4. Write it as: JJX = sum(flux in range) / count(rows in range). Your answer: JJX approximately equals 43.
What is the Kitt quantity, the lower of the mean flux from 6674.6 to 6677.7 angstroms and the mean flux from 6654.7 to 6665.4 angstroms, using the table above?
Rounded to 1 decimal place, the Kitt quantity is 39.6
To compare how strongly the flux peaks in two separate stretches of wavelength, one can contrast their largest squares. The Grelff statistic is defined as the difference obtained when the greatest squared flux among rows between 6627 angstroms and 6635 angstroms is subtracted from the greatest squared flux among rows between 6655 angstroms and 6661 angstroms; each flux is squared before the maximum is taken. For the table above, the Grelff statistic -61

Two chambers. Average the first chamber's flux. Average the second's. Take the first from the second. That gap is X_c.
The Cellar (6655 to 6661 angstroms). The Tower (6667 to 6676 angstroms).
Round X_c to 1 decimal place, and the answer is -5.2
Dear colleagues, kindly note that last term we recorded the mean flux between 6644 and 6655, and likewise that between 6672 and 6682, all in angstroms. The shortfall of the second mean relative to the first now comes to 2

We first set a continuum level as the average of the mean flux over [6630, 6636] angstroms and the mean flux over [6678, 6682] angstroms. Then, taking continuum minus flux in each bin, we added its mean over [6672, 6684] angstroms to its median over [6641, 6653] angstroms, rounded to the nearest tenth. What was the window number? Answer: 3.6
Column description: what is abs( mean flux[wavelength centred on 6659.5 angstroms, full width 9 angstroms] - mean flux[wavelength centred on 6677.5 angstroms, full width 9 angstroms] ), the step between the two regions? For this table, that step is 1.9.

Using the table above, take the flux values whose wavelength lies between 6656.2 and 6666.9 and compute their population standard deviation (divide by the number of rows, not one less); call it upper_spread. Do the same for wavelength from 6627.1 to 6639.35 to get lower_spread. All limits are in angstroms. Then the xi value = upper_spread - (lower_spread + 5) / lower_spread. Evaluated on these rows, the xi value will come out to -2.6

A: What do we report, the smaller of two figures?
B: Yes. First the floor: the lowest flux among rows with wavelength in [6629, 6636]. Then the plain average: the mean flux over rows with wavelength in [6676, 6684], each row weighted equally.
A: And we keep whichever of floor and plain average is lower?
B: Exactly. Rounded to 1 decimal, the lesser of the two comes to 41.2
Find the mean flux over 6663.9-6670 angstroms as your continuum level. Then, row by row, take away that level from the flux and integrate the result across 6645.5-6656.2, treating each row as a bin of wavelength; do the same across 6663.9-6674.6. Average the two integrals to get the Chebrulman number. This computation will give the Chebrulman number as 15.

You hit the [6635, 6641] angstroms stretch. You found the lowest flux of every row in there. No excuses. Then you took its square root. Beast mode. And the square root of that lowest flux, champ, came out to 6.2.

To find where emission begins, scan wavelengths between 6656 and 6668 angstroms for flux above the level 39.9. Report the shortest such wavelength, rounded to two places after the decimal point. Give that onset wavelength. 6656.95 angstroms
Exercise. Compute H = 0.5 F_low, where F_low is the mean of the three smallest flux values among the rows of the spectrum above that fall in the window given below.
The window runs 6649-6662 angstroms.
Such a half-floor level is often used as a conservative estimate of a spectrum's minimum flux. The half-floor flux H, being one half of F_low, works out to 21.1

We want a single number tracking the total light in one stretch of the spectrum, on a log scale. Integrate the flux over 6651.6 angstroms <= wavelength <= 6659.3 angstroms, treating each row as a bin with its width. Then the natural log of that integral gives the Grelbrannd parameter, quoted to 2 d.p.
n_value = 5.81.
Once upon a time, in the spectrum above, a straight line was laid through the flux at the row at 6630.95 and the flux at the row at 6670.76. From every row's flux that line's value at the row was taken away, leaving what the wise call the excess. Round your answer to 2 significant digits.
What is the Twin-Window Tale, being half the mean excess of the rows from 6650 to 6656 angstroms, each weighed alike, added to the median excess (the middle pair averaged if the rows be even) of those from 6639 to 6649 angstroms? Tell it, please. -1.1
